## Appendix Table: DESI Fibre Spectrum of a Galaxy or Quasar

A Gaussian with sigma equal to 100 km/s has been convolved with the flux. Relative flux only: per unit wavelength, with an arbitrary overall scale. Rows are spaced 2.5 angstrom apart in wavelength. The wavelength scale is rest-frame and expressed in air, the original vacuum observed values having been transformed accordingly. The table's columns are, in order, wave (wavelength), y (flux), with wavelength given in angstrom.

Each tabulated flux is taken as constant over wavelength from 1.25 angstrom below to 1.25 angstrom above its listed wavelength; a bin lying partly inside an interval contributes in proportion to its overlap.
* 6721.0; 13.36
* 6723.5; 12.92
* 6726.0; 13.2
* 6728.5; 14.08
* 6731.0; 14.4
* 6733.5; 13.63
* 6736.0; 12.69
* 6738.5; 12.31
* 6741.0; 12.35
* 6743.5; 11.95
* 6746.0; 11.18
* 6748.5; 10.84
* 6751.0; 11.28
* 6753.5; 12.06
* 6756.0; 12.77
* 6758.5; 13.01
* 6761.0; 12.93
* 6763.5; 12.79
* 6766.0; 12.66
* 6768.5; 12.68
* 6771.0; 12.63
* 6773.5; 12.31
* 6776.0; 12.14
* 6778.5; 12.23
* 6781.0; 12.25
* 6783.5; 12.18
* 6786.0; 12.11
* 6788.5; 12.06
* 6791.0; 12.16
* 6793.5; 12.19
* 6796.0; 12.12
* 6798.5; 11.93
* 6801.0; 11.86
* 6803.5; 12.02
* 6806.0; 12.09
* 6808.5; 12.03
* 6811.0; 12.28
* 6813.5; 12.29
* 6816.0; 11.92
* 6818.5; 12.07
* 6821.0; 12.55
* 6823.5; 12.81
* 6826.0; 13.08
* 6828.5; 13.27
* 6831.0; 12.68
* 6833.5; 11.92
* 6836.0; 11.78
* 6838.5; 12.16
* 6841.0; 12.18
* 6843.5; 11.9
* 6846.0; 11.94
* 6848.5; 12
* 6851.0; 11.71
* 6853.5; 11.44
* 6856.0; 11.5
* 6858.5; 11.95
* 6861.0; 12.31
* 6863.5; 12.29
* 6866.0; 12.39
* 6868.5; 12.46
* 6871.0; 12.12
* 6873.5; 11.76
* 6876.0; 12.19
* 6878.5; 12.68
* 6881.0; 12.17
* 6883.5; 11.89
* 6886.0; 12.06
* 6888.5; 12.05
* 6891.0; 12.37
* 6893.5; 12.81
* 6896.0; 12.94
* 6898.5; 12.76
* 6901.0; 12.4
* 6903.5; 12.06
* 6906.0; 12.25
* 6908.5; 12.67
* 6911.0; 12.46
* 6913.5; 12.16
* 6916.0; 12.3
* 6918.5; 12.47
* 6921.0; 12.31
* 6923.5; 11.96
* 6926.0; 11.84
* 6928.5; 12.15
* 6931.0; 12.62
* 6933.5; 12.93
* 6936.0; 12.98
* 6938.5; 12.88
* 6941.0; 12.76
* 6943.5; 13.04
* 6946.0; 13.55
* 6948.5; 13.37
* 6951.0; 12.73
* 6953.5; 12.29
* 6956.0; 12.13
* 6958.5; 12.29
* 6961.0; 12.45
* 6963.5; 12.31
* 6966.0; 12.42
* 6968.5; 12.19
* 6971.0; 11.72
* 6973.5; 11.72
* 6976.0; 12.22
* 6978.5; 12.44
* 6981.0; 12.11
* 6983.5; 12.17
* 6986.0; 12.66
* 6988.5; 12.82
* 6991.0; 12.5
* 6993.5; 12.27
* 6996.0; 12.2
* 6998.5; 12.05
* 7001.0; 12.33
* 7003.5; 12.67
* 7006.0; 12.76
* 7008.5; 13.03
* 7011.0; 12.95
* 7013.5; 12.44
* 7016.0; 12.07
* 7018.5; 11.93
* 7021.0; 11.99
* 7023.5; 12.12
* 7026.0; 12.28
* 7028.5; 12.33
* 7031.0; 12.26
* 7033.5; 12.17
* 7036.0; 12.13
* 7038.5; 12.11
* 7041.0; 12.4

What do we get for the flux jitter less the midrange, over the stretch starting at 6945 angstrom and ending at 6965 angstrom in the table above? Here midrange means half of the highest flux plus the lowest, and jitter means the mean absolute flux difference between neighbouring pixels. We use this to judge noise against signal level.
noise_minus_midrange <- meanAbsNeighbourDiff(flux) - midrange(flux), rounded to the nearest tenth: -12.6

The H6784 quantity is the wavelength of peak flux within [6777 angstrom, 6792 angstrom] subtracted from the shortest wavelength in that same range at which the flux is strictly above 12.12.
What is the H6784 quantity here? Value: -2.5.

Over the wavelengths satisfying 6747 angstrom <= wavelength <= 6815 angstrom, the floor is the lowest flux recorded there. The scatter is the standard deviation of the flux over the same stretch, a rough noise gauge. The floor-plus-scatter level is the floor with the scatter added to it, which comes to 11.3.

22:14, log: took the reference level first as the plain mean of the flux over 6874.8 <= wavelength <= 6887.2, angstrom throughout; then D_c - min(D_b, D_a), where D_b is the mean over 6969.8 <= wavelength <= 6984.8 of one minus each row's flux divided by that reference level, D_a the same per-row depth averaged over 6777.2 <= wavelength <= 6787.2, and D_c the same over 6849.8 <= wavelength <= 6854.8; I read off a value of 0.051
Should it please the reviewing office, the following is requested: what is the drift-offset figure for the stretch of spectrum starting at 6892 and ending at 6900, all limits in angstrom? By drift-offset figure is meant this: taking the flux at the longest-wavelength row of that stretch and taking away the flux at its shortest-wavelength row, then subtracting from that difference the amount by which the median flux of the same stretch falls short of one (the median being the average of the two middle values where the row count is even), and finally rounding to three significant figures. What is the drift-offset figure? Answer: 11.8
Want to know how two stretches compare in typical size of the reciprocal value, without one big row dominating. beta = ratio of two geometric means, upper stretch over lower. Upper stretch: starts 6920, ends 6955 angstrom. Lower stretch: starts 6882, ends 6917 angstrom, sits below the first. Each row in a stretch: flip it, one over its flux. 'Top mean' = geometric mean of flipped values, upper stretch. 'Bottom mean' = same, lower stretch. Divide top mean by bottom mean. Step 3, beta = 0.977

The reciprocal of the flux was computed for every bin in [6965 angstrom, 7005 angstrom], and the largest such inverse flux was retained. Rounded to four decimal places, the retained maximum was 0.0853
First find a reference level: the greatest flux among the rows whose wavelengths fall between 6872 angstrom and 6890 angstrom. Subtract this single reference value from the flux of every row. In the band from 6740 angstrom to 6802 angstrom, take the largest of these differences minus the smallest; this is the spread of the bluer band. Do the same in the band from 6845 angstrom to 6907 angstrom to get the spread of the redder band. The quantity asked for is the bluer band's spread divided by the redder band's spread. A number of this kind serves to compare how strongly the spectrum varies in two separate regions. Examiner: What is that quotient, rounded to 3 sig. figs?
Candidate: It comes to 1.45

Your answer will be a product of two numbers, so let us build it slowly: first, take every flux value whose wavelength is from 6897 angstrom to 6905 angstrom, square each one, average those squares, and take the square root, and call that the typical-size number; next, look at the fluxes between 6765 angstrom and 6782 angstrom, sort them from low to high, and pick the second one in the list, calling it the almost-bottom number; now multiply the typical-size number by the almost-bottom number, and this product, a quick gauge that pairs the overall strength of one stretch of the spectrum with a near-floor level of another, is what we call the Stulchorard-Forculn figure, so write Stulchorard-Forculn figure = 152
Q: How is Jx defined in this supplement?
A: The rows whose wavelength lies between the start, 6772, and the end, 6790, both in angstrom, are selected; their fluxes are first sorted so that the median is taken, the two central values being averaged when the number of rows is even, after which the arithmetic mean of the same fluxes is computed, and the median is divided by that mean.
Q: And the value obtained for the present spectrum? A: 1.00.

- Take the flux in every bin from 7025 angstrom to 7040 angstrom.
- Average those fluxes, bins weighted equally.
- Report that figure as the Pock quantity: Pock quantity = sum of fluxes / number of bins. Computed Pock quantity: 12.2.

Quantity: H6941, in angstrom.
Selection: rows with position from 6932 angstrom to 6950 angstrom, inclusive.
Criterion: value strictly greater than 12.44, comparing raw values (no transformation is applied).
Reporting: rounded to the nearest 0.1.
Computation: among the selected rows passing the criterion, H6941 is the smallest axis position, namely 6933.5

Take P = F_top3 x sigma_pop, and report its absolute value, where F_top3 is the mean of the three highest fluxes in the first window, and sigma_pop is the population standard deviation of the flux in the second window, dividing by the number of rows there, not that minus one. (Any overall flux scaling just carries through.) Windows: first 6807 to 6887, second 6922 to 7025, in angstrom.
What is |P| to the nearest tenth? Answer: 5.6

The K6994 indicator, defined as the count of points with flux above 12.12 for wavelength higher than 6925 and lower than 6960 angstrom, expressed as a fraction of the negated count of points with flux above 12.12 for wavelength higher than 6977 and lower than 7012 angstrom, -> -1.08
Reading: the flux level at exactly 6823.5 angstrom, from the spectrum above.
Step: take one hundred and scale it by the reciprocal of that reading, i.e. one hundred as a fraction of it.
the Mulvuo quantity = 7.81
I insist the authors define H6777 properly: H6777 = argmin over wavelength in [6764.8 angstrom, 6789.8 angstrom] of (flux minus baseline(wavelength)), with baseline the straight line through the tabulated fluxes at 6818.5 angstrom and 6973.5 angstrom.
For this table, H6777 6788.5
